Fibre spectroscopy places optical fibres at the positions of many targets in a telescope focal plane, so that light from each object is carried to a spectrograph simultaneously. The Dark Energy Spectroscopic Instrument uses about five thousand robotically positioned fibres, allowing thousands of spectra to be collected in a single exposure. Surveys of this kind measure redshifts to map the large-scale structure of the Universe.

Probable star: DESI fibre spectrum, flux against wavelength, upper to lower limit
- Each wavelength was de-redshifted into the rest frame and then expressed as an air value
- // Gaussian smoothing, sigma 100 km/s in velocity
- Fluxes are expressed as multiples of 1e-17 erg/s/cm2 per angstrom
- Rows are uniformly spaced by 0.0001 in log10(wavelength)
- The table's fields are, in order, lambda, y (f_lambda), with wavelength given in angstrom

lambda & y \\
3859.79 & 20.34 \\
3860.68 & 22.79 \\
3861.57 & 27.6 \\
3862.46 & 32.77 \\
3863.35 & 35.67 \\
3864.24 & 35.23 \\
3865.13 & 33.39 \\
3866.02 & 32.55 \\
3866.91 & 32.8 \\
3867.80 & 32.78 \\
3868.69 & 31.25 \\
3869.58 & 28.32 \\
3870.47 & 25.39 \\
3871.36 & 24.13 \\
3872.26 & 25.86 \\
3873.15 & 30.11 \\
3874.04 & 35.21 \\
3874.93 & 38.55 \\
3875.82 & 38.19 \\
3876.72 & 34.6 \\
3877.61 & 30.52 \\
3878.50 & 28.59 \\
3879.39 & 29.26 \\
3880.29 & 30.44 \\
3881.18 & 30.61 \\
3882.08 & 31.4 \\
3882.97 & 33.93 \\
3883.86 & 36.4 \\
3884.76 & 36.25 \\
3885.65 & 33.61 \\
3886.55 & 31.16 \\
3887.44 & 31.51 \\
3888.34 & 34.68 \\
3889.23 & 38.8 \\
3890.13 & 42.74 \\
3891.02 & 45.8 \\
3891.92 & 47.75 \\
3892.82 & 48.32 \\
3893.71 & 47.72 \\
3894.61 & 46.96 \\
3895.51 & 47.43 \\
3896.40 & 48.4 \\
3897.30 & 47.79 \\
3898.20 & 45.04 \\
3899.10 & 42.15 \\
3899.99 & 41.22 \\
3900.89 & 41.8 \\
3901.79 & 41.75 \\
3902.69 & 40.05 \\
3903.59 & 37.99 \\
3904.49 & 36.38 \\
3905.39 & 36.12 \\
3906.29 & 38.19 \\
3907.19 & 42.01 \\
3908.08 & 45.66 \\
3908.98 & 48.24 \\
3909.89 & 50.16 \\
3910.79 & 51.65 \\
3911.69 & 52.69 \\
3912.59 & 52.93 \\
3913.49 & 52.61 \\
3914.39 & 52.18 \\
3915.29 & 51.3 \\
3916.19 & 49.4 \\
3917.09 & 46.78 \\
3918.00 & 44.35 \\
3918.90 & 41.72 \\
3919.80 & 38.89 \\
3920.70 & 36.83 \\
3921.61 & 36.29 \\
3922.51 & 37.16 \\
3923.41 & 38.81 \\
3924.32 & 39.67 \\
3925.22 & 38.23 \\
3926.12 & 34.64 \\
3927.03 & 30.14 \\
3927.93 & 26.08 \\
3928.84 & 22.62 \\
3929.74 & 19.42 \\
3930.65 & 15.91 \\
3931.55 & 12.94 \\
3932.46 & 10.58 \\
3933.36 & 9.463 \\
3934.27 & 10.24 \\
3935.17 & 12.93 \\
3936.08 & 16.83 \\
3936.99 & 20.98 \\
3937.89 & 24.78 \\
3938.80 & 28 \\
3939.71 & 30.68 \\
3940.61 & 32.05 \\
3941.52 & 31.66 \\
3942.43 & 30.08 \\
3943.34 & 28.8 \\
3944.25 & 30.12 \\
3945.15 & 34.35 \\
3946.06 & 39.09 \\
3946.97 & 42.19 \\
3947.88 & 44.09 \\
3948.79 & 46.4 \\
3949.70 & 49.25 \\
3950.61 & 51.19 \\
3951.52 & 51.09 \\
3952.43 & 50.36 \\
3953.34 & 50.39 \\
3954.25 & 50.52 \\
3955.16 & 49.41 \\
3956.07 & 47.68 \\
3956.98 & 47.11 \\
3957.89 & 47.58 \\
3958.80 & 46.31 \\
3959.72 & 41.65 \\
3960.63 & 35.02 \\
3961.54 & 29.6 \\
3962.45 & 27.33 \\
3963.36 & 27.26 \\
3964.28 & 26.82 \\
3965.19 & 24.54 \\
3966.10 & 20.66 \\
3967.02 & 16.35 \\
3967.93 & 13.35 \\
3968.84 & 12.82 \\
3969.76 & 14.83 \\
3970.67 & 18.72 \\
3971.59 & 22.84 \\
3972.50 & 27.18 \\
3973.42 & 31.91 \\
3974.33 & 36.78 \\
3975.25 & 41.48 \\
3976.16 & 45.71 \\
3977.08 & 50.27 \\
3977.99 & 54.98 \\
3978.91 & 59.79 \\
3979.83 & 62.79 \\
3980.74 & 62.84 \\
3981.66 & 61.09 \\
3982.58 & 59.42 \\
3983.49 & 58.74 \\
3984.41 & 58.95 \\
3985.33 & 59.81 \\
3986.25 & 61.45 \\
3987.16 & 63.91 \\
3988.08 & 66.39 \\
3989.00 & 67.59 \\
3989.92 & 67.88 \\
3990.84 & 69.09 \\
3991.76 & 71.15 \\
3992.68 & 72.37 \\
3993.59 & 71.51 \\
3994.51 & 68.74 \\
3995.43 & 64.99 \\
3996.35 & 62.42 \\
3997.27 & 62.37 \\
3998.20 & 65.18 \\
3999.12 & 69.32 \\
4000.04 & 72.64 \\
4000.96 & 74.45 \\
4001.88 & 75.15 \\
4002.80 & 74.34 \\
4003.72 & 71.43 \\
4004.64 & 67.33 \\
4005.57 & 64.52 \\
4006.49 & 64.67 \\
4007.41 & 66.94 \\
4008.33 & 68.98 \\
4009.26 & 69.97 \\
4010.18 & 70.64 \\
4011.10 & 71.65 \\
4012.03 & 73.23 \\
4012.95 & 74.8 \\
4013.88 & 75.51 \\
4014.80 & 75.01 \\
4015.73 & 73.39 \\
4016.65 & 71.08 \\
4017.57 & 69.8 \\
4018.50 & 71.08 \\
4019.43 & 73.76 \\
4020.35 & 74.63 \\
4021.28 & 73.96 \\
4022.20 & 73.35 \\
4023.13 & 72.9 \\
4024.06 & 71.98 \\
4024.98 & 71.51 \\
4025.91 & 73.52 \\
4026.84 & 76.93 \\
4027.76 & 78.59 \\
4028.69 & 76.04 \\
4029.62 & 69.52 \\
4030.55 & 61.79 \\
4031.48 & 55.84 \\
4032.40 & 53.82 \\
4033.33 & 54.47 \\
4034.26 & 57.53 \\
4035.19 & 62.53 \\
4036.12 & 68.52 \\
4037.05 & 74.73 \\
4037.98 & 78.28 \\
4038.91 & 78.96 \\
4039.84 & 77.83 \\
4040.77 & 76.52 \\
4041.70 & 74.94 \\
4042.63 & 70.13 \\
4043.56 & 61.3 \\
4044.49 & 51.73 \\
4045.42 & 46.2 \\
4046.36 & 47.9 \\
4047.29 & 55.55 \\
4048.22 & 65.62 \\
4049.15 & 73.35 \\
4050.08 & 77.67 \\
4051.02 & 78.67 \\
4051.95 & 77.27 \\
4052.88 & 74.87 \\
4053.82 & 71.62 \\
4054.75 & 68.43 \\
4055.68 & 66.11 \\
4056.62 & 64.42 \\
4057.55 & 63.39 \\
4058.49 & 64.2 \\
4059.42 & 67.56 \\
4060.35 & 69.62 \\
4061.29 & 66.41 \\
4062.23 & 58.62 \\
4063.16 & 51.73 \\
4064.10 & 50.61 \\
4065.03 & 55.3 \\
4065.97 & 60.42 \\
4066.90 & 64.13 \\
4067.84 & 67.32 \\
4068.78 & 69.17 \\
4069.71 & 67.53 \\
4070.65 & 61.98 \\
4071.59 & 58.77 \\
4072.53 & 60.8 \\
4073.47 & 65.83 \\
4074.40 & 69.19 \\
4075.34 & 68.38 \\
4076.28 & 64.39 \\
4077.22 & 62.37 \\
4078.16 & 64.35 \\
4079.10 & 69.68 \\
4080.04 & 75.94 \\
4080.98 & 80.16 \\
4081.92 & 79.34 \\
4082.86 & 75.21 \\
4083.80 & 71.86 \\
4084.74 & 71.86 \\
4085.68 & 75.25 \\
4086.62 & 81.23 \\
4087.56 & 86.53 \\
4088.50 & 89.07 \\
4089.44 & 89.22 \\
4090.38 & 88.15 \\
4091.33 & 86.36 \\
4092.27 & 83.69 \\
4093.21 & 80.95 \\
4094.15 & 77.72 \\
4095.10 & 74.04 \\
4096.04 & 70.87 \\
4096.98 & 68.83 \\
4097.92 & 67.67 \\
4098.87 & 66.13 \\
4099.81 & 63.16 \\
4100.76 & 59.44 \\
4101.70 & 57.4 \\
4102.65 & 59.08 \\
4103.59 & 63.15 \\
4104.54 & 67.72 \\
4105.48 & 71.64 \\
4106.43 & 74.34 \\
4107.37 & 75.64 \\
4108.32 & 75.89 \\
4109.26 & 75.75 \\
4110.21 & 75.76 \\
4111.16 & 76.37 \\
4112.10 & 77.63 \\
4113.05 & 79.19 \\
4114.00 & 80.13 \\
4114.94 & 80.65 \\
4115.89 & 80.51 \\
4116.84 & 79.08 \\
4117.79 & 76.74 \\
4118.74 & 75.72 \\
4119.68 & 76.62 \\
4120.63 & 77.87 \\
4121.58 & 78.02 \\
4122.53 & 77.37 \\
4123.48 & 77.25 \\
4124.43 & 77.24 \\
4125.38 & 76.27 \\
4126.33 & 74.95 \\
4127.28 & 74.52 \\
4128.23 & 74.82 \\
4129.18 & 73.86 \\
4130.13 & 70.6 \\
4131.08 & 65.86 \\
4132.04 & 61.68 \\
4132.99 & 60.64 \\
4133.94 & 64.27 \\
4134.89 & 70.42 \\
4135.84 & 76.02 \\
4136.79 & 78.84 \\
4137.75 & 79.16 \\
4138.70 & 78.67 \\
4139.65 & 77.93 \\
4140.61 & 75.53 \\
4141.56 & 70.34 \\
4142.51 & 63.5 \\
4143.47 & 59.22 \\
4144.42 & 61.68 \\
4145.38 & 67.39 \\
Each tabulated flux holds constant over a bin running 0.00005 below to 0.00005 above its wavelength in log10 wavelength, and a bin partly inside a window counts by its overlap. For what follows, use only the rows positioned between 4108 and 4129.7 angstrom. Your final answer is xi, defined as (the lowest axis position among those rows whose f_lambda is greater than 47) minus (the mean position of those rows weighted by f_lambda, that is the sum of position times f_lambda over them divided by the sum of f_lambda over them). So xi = -10.4 angstrom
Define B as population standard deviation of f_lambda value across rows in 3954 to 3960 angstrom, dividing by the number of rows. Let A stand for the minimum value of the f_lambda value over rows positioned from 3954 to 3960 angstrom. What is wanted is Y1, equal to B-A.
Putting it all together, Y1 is -39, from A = 41.65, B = 3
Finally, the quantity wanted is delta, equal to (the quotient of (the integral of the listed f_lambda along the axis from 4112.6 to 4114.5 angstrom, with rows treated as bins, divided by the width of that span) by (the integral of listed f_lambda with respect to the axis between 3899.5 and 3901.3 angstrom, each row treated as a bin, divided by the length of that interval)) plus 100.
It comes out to 102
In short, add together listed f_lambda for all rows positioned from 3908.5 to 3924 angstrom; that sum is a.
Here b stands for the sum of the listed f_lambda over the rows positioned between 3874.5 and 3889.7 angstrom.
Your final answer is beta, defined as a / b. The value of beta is 1.4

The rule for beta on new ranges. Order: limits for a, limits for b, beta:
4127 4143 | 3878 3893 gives 2.0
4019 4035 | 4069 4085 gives 1.0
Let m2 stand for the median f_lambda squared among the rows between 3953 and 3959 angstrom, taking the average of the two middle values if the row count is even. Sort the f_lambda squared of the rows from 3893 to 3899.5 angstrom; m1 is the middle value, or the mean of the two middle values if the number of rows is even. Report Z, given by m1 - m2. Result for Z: -24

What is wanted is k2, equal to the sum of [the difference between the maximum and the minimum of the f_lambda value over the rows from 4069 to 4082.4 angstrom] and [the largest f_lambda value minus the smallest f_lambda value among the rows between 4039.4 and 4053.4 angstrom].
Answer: 54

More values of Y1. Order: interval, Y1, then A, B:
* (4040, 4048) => -35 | 46.2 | 11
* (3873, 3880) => -25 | 28.59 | 4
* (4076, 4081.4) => -56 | 62.37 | 7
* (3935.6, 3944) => -12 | 16.83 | 5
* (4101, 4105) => -53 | 57.4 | 4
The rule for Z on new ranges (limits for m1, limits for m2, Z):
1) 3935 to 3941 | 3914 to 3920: -1574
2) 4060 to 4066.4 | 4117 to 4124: -2531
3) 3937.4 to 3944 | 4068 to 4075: -3429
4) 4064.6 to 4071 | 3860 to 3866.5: 3039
